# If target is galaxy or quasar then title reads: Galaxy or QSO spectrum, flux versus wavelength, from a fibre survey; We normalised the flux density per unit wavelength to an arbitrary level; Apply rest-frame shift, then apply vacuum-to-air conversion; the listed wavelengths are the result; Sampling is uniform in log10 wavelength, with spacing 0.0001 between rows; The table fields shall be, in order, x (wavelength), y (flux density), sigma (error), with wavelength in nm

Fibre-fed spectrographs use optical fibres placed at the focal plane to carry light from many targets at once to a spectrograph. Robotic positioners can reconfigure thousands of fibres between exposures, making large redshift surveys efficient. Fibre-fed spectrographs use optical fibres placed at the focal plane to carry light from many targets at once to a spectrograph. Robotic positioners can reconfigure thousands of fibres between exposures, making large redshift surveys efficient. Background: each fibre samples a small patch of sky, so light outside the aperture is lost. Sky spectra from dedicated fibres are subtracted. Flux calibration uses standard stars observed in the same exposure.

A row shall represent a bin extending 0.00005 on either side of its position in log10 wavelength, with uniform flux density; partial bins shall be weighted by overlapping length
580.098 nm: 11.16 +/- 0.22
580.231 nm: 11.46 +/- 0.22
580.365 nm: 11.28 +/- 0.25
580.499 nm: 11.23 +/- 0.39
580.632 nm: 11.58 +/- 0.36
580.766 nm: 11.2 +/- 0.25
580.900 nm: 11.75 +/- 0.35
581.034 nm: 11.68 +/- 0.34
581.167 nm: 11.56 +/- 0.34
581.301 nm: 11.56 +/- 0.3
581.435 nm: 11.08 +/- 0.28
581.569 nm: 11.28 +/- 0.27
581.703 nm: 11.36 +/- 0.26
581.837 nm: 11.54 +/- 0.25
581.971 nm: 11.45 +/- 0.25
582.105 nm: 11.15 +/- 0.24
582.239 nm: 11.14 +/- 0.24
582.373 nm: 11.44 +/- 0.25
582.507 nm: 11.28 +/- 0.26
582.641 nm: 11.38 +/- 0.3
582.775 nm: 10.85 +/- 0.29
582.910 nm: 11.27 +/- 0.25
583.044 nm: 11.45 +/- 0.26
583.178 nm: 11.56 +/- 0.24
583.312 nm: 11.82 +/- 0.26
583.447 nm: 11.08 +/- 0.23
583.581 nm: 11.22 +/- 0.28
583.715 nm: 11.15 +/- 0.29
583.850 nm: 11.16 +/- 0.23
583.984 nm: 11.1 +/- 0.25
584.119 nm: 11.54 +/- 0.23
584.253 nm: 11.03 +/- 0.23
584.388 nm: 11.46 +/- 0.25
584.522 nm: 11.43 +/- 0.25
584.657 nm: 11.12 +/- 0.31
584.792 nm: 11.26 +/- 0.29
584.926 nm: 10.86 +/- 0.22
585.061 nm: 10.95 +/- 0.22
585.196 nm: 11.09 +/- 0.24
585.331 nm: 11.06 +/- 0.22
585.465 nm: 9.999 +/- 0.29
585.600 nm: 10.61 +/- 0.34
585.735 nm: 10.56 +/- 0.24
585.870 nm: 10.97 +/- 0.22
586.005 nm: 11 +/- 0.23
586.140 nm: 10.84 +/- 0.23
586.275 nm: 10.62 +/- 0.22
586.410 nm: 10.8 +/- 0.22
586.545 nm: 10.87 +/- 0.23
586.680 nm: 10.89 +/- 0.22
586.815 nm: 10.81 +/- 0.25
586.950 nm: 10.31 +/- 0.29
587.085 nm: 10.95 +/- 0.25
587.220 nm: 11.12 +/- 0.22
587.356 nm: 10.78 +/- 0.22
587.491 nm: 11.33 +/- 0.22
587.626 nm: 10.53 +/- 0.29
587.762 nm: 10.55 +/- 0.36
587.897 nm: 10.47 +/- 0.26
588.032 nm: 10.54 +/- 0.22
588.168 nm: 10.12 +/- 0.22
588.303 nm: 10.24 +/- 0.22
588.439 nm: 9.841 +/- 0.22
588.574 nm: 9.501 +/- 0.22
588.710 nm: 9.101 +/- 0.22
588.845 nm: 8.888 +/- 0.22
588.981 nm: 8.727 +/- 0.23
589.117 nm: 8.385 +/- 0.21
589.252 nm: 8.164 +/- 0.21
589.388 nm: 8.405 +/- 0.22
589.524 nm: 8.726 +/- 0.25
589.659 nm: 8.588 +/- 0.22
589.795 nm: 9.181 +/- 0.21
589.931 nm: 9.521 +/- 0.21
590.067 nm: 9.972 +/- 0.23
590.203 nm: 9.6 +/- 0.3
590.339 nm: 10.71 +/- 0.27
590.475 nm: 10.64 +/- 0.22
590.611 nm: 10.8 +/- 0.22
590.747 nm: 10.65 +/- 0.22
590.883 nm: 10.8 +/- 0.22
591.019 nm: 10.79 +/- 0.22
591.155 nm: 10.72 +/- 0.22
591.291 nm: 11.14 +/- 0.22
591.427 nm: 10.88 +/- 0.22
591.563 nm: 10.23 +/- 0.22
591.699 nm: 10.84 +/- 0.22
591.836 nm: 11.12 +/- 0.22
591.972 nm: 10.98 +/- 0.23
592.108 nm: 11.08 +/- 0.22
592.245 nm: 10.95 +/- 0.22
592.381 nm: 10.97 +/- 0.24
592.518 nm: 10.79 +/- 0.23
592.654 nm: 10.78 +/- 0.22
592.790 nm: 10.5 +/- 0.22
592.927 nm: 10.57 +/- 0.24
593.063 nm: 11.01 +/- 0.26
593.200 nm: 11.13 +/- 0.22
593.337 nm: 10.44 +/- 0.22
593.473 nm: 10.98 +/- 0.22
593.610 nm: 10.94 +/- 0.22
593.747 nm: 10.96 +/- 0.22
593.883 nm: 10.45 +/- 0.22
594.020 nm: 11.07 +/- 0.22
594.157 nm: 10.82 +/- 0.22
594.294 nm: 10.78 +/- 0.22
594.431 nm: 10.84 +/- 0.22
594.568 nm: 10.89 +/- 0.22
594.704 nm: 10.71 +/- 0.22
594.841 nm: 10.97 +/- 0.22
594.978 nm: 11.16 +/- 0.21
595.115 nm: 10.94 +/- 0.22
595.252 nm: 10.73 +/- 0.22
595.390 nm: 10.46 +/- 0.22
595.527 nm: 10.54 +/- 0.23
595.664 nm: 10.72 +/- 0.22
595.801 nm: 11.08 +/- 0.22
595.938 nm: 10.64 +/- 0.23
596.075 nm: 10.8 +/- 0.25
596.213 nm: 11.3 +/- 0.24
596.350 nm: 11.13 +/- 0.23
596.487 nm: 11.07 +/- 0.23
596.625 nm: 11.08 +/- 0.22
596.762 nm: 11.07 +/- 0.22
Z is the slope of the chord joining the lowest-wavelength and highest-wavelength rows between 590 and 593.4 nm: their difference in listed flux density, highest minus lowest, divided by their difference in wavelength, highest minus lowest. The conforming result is 0.14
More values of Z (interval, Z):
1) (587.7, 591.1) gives 0.07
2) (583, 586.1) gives -0.15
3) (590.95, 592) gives 0.20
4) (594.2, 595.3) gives -0.05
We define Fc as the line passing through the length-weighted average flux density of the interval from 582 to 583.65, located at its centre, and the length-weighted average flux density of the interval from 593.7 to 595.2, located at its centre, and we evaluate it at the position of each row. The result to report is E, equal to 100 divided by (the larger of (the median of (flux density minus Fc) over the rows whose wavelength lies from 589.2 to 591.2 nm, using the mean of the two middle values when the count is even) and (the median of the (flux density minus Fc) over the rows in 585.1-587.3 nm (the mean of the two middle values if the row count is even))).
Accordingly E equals -309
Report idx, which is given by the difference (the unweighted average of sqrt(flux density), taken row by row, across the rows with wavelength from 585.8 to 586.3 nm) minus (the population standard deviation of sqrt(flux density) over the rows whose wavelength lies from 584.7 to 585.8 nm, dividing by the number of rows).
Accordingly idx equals 3.24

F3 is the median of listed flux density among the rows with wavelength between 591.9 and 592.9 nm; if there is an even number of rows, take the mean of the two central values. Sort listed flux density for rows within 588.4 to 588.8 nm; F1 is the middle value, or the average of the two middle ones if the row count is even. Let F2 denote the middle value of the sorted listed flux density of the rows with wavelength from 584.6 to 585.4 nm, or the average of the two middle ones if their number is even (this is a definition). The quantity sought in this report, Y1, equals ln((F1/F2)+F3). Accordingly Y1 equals 2.47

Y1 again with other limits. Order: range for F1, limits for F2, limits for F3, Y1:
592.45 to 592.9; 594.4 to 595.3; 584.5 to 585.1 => 2.49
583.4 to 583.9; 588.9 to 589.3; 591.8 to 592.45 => 2.51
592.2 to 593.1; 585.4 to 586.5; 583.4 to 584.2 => 2.50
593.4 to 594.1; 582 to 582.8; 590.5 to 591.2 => 2.47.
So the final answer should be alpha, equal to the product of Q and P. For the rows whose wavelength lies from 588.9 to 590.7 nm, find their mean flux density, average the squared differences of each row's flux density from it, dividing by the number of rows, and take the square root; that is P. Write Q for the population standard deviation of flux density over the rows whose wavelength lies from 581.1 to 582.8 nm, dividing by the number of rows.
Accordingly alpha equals 0.19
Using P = 0.91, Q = 0.20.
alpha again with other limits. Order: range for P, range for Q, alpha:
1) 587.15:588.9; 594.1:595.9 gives 0.13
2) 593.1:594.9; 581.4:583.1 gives 0.04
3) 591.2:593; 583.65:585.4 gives 0.05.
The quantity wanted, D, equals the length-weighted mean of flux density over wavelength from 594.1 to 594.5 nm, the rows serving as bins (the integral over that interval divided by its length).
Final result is 10.80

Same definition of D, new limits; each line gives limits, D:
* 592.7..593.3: 10.78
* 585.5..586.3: 10.74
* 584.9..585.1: 10.89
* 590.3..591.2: 10.73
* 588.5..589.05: 9.06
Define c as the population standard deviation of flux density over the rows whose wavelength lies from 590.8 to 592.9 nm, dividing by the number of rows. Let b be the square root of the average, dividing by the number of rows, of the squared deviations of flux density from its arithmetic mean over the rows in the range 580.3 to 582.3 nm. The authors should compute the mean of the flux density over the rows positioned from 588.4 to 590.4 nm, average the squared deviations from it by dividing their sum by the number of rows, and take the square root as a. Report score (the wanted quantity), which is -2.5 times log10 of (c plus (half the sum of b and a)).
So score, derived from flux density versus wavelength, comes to 0.4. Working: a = 0.68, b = 0.206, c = 0.23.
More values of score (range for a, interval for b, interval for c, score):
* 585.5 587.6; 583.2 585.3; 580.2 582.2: 0.9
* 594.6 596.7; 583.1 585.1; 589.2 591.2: -0.2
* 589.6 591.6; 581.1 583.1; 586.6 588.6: 0.1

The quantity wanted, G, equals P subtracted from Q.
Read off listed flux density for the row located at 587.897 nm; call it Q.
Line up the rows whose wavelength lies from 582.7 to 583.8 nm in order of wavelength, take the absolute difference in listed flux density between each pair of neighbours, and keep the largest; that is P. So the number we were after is 9.7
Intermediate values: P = 0.74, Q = 10.47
